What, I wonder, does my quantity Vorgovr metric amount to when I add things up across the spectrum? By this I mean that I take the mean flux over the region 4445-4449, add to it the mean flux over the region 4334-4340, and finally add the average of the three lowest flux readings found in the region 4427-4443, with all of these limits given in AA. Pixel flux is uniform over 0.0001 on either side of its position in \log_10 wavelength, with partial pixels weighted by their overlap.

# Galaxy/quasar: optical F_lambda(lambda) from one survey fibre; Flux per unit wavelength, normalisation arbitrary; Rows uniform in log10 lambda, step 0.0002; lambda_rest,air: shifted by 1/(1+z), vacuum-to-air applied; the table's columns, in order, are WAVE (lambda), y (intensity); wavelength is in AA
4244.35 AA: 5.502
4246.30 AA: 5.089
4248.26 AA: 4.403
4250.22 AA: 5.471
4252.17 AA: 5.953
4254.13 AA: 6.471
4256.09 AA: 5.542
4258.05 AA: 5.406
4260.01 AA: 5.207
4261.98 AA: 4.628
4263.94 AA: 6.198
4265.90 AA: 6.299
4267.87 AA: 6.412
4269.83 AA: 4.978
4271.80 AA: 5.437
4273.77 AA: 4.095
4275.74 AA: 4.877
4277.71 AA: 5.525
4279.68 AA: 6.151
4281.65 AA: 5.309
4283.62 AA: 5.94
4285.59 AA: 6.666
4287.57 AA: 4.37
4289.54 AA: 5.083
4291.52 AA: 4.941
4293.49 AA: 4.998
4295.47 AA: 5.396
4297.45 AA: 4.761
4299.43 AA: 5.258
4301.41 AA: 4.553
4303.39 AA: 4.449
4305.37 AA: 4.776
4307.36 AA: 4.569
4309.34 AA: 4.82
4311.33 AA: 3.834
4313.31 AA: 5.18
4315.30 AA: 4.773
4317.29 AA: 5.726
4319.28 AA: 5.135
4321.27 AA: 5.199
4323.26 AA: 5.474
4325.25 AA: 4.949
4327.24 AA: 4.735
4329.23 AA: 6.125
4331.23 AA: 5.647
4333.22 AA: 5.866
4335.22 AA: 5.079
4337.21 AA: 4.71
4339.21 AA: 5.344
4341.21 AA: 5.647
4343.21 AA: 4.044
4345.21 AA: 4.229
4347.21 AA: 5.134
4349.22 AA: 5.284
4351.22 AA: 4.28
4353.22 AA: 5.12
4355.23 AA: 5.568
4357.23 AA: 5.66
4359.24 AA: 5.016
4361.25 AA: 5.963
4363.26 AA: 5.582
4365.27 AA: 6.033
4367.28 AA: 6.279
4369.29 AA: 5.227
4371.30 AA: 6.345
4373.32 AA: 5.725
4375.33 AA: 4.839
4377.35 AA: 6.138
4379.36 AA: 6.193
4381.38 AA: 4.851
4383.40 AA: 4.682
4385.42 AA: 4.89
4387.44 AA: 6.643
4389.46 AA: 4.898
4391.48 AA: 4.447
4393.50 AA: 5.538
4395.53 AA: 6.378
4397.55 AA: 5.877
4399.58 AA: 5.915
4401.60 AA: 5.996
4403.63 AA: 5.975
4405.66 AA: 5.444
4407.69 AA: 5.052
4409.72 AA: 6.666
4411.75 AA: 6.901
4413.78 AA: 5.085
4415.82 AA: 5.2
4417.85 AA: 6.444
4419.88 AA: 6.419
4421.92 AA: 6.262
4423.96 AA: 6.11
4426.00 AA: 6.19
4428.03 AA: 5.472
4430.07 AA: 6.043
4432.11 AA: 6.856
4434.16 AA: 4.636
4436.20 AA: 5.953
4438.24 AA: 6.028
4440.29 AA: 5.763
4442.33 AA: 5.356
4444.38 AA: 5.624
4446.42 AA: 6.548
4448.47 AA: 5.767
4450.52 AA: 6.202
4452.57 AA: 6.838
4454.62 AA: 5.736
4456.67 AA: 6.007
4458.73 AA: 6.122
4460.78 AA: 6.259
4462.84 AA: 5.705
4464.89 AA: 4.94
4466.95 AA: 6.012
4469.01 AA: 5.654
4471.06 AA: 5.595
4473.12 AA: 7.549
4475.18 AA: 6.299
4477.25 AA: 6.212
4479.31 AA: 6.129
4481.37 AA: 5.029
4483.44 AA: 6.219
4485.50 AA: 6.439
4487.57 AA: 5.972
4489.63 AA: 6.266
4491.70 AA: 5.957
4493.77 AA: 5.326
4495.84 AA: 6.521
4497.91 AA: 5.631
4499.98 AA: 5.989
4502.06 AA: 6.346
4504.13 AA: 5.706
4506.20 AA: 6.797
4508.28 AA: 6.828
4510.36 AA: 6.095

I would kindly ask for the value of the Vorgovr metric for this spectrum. 16.4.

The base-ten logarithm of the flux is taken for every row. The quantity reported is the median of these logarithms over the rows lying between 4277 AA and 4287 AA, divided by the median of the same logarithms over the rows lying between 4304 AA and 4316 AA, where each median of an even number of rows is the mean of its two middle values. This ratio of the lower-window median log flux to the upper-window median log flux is 1.14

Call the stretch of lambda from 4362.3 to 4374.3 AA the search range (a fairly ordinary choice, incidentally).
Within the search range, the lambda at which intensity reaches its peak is 4371.30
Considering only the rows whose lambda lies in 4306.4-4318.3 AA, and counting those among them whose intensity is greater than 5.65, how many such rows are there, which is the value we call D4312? 1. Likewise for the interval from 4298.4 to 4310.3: 0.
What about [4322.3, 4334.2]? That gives 2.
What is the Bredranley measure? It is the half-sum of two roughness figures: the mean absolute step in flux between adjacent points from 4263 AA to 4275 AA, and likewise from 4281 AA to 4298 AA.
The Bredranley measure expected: 0.69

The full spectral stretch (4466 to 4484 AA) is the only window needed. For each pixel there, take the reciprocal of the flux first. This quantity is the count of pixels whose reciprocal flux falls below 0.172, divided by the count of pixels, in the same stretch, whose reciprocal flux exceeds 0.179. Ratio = 6.0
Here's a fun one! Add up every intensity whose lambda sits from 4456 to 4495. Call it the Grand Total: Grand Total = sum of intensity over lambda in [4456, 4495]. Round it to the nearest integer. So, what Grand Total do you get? 114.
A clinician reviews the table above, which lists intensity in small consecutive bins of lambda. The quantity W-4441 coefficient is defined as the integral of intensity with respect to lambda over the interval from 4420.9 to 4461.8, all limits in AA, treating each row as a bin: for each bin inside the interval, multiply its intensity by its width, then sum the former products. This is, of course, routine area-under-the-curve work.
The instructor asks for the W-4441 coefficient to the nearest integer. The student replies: 245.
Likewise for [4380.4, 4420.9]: 230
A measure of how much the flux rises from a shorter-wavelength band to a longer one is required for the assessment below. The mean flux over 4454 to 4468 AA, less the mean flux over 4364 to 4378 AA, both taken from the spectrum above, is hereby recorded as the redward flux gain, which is 0.0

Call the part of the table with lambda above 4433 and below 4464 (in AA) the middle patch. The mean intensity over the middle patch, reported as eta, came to 5.90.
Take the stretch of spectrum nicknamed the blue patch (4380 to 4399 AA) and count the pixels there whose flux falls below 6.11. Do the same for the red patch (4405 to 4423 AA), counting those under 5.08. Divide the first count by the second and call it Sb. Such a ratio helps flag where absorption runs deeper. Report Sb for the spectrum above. 7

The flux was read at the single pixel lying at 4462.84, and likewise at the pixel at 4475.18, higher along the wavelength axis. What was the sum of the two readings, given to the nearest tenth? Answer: 12.0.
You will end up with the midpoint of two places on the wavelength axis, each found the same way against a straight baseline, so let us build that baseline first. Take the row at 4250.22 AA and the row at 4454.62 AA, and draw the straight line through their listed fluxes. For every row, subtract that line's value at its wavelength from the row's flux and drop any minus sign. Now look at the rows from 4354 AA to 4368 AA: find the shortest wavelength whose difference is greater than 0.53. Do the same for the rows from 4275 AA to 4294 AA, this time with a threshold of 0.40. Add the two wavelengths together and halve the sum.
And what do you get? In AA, 4317.5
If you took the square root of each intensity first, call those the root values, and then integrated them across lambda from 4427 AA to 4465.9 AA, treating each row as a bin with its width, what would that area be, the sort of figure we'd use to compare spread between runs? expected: 94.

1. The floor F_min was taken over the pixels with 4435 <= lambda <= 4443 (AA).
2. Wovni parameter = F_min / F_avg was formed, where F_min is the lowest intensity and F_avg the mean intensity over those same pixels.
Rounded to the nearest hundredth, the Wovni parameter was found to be 0.93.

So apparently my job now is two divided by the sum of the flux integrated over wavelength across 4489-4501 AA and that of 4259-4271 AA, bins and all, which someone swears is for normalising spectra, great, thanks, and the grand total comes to 0.014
